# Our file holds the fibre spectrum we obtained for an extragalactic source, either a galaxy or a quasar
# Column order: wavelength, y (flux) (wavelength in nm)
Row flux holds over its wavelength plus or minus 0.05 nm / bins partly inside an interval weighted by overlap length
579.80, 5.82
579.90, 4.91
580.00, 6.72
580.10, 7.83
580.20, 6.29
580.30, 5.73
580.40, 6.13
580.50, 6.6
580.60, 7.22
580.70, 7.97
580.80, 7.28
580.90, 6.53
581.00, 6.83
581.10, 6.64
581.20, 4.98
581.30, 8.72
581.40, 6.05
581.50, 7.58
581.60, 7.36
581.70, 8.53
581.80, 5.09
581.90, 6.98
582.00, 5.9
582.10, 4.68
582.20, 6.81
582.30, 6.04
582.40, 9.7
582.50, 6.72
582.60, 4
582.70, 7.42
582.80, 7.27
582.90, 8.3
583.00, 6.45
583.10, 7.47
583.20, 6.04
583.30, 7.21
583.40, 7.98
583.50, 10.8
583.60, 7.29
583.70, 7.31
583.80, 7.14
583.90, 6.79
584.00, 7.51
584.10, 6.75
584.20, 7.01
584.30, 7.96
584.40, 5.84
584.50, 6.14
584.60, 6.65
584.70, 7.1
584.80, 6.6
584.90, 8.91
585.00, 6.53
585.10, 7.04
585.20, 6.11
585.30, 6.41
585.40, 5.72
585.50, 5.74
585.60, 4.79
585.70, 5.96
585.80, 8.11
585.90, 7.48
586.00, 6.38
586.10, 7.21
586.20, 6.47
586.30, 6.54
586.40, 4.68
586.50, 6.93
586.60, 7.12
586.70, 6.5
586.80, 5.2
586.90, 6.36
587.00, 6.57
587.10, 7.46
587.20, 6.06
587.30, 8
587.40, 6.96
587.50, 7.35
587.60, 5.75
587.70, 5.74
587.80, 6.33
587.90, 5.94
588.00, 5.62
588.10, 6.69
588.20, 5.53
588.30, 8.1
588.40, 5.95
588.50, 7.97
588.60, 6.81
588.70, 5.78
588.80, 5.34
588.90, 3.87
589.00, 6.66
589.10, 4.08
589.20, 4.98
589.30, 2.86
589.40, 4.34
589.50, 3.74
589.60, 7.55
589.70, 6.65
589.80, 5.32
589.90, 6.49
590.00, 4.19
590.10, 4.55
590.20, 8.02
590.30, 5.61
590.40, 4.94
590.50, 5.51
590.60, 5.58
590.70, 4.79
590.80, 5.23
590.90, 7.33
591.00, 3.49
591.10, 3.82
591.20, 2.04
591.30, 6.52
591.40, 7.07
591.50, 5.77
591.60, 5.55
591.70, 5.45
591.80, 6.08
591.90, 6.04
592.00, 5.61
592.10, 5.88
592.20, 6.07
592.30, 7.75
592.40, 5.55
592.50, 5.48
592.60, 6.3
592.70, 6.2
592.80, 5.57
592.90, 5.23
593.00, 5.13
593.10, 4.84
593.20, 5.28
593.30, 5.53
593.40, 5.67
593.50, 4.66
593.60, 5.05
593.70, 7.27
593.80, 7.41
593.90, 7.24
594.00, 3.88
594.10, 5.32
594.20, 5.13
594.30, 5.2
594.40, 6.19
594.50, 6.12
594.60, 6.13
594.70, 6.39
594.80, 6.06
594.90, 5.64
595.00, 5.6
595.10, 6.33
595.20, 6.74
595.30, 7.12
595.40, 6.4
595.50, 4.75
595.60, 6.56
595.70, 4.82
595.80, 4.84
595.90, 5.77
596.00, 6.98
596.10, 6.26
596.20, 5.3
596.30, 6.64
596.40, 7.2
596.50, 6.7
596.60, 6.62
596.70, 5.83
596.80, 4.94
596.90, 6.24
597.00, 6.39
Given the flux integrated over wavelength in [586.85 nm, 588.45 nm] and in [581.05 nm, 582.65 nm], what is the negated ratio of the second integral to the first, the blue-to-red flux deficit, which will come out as -1.01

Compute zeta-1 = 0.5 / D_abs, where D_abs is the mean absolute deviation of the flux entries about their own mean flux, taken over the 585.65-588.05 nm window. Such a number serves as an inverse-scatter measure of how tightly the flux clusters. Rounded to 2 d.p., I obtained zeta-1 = 0.76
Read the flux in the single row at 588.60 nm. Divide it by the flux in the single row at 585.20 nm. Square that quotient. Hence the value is 1.2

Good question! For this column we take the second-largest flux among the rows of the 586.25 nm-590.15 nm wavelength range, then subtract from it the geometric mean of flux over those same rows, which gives 2.2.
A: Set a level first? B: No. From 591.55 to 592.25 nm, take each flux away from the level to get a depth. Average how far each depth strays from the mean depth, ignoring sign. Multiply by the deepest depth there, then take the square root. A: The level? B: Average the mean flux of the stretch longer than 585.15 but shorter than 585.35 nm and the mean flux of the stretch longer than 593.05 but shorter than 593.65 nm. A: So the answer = 0.3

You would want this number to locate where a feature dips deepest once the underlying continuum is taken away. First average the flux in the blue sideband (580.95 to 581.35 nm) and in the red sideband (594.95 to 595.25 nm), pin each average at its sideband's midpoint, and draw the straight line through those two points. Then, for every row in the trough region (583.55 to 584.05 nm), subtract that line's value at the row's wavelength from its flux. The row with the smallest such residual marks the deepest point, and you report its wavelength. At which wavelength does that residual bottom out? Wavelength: 583.90 nm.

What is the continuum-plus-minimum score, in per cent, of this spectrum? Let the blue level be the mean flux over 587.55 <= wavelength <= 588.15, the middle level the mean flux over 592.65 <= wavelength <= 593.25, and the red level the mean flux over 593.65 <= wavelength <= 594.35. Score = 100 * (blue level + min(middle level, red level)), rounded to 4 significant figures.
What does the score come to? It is 1139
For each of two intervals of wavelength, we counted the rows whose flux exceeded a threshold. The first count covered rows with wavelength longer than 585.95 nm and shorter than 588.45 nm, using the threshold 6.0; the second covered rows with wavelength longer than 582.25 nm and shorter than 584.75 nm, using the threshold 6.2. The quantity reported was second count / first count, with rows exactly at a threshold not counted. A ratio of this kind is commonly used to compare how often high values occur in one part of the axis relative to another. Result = 1.2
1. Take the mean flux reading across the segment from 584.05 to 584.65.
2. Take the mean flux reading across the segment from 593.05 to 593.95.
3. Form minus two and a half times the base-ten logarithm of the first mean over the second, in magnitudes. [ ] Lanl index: -0.15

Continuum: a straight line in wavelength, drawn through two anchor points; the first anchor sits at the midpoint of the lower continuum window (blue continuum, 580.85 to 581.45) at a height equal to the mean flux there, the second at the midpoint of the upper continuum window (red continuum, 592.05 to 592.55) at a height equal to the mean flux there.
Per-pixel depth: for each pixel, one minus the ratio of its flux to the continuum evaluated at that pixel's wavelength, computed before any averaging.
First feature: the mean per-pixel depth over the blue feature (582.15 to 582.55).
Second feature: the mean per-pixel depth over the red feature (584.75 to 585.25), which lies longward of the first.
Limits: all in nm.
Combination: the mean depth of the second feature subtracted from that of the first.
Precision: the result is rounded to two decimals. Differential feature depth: -0.02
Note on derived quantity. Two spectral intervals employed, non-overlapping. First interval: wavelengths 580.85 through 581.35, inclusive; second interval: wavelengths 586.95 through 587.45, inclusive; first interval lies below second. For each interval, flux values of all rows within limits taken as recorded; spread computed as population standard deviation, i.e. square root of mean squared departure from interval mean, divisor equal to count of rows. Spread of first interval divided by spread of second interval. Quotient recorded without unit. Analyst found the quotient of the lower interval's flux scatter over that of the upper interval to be 1.8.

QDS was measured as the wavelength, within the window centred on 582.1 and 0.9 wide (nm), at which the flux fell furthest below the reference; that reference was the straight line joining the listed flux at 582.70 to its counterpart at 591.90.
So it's 582.10 nm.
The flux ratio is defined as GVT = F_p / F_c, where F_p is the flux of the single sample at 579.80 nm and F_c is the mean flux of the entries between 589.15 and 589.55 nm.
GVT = 1.5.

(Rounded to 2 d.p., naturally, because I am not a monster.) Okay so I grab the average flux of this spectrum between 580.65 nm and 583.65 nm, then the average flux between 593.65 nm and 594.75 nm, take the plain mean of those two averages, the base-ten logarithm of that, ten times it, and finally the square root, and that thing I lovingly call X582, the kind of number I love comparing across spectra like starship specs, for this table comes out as 2.85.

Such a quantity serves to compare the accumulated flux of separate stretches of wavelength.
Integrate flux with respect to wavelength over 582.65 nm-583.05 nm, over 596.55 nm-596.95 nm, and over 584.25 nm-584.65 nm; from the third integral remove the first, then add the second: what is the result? 2.1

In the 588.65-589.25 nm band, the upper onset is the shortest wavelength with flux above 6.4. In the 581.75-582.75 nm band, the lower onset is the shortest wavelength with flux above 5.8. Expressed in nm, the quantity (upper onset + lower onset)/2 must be 585.45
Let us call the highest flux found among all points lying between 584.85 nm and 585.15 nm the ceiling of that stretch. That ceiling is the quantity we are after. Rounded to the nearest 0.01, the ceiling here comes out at 8.91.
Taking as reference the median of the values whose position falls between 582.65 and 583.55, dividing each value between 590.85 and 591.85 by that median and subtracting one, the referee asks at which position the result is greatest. 590.90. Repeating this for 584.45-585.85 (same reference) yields 584.90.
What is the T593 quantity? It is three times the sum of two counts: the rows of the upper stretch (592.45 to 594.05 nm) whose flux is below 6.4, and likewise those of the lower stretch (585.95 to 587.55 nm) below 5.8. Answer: 45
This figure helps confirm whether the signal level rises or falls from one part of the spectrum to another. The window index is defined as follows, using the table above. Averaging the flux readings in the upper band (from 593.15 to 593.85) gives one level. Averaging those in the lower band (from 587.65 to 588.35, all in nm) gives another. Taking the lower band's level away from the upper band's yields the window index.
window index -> -0.44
